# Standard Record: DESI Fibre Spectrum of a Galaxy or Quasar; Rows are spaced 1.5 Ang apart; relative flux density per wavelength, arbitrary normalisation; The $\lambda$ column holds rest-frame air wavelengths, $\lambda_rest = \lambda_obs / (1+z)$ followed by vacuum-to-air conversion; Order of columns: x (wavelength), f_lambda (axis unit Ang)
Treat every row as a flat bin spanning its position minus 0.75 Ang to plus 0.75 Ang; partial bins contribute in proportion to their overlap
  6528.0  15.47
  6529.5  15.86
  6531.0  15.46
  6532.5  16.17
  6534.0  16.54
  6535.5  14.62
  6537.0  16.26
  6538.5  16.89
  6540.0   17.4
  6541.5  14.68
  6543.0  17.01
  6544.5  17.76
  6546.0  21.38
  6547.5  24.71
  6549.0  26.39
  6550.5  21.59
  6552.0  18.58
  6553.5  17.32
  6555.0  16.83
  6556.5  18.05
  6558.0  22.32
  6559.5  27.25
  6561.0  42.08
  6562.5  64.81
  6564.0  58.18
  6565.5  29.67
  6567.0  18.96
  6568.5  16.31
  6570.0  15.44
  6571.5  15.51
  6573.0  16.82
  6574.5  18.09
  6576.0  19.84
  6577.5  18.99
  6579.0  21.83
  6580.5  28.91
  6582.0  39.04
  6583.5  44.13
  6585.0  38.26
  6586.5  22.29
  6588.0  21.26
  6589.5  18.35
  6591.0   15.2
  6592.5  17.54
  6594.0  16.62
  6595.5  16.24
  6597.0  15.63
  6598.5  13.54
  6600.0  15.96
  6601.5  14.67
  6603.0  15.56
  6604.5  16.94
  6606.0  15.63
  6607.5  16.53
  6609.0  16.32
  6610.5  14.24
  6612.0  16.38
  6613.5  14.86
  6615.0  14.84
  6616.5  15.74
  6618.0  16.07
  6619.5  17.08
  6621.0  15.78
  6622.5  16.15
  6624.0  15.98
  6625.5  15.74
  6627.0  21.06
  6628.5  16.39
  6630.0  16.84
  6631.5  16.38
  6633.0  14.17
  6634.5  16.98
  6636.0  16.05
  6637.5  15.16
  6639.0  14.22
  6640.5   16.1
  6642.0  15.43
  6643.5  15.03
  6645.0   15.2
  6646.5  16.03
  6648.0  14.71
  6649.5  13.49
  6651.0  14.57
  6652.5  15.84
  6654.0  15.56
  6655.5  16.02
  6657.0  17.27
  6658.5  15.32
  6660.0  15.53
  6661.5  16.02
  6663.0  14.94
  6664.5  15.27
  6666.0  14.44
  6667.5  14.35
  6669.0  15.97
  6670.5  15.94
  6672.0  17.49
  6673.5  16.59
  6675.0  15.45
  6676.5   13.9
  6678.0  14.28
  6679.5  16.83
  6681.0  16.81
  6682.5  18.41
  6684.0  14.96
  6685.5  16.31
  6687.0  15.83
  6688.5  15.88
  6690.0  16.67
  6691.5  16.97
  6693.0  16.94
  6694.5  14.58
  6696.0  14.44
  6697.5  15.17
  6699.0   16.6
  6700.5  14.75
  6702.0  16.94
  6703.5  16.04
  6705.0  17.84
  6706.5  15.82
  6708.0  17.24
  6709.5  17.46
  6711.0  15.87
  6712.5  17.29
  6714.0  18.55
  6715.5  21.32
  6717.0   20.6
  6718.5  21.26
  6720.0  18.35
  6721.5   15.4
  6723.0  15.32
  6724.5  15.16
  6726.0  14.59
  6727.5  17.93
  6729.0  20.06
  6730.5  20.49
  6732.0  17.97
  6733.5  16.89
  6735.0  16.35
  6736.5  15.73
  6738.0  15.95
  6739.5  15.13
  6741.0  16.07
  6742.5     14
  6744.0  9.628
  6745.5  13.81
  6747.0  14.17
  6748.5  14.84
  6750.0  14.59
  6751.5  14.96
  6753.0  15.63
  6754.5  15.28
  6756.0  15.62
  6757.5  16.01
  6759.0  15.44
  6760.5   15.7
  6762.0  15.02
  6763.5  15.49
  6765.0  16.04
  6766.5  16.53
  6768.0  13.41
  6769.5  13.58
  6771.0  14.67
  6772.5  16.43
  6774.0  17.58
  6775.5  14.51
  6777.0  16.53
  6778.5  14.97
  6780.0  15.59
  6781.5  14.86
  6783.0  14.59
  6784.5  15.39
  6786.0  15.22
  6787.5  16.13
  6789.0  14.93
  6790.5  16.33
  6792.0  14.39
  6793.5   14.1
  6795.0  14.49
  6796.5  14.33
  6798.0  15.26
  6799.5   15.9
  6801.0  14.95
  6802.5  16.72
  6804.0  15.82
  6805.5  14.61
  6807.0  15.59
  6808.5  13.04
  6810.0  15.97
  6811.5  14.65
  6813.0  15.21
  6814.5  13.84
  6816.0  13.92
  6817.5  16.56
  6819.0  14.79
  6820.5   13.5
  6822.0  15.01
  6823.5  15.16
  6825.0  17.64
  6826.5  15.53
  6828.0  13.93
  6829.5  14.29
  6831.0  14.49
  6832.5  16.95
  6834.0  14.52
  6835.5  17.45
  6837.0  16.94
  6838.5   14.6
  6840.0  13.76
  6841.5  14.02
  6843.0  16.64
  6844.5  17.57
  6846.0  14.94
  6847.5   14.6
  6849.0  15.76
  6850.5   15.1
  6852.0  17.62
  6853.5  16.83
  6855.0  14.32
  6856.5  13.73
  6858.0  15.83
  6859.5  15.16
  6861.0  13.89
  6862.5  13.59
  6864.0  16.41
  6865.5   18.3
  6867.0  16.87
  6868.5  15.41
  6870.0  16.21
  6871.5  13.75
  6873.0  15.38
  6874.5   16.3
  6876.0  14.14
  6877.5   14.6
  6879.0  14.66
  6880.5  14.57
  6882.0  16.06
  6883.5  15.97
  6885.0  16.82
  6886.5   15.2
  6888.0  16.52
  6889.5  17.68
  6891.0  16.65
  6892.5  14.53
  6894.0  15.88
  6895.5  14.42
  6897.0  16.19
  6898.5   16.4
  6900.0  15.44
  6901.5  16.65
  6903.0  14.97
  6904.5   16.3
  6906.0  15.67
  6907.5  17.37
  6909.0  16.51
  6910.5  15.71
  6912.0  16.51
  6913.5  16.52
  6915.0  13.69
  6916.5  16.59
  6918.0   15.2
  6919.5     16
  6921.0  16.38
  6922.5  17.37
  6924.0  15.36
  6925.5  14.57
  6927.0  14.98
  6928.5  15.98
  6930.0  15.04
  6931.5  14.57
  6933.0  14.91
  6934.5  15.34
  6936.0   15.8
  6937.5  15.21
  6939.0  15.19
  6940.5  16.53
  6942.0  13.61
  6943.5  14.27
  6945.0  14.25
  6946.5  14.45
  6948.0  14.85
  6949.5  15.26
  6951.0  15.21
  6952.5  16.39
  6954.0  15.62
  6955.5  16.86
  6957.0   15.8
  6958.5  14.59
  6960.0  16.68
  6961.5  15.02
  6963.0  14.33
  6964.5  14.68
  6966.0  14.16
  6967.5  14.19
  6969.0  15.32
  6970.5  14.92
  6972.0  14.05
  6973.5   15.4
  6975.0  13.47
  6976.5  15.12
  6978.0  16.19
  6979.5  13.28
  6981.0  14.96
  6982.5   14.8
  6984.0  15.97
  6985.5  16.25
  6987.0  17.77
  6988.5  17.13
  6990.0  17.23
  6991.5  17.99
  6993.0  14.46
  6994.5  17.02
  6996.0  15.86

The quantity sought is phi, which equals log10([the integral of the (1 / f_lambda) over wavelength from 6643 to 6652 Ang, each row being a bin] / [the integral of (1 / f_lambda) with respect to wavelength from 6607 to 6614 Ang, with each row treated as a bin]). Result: 0.13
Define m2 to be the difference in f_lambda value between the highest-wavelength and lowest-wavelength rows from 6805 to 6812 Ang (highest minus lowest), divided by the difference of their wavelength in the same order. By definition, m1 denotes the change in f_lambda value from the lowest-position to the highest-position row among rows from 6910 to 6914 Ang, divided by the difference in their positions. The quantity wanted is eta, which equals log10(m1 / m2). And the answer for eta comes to 1.61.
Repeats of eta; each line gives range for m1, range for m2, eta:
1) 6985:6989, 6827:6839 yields 0.66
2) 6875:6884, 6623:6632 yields 0.66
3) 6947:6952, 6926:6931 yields 0.78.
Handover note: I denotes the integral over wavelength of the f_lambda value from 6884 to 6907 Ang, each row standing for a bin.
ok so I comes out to 367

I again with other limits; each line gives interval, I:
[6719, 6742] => 386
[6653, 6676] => 362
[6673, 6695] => 353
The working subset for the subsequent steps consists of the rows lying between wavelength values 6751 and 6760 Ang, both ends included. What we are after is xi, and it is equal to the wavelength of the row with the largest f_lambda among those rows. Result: 6757.5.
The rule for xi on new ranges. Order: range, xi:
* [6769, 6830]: 6825.0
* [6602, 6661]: 6627.0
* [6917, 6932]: 6922.5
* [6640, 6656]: 6640.5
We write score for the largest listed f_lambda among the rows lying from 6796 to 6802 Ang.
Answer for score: 15.9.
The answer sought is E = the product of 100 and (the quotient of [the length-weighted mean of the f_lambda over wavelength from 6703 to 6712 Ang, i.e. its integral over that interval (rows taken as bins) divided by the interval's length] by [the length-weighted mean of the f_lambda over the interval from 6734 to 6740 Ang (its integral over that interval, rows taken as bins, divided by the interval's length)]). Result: 106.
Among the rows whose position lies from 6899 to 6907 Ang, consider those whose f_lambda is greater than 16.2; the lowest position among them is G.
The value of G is 6901.5 Ang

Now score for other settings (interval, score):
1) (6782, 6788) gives 16.13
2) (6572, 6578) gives 19.84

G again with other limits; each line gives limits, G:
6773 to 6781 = 6774.0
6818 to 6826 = 6825.0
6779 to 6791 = 6790.5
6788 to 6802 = 6790.5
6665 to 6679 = 6672.0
